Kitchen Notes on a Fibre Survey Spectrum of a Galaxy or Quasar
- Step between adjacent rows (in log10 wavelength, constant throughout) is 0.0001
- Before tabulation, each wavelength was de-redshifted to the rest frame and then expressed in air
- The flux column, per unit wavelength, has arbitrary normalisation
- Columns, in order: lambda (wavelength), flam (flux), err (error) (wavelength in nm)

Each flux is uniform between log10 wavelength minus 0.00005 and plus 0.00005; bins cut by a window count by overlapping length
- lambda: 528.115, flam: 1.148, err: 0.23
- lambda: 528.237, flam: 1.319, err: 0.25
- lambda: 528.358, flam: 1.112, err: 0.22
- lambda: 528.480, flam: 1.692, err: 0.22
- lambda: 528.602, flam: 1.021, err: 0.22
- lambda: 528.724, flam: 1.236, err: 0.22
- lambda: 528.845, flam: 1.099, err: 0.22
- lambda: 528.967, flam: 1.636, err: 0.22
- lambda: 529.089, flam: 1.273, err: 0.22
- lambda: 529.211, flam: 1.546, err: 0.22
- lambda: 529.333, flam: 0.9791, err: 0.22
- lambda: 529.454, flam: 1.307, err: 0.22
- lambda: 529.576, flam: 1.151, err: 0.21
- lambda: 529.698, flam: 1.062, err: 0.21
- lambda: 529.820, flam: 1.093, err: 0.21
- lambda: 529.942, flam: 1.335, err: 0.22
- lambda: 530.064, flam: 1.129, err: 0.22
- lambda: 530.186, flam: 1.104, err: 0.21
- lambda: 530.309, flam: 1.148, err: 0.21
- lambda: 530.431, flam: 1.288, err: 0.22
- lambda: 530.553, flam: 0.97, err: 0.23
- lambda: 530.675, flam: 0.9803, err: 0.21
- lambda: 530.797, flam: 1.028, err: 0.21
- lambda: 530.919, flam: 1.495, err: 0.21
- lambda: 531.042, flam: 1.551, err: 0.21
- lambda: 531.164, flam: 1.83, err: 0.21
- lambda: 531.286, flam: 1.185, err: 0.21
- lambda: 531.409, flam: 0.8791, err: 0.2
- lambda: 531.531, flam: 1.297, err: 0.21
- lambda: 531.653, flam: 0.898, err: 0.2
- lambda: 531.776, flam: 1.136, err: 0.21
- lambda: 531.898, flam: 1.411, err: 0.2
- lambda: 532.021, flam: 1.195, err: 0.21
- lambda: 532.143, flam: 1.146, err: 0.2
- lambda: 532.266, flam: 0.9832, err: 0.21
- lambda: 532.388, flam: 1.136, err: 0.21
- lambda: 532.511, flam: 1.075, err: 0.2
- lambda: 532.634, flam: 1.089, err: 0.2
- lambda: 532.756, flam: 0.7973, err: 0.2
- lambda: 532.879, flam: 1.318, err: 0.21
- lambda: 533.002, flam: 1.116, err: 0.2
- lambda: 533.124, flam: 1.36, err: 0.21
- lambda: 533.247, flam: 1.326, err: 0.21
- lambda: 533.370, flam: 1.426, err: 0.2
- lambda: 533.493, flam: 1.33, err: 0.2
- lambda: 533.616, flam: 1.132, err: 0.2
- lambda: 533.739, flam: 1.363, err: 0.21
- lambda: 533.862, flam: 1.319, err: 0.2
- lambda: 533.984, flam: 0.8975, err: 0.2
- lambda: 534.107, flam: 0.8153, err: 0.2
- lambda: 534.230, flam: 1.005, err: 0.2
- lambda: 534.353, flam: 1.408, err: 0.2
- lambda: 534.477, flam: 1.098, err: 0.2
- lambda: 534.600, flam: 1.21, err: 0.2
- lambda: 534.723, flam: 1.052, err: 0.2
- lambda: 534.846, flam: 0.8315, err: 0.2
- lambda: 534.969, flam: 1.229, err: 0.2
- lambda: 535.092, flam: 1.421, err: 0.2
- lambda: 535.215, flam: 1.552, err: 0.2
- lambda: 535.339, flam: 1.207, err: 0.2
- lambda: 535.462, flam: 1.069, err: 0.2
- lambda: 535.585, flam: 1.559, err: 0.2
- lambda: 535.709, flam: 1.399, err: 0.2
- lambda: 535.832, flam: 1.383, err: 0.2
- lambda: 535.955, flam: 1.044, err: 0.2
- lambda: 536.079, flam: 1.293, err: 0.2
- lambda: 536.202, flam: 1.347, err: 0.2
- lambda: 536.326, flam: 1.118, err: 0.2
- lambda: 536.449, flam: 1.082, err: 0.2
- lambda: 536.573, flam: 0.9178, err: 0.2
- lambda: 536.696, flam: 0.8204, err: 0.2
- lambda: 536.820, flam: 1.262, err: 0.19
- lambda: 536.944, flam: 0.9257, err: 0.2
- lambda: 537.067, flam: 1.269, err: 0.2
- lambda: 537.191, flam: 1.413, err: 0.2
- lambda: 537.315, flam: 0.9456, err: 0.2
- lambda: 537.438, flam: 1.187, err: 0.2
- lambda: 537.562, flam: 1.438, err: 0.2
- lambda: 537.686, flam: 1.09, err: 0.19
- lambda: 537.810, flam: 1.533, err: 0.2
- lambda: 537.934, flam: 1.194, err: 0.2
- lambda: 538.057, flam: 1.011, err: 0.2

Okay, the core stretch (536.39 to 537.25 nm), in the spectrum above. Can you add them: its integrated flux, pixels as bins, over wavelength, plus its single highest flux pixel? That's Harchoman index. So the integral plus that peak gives 2.36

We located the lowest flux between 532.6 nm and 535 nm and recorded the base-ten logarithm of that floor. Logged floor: -0.098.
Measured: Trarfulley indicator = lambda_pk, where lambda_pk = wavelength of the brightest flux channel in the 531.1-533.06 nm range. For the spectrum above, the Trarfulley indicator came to 531.164 nm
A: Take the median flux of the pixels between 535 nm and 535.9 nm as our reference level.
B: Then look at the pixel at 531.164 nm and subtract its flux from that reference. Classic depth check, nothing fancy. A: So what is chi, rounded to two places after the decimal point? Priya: -0.43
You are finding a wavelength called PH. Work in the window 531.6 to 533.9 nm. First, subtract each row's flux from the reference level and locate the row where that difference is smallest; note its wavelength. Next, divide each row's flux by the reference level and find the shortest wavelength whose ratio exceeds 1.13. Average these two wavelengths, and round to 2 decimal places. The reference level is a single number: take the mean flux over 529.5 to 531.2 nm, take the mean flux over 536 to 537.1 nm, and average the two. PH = 532.63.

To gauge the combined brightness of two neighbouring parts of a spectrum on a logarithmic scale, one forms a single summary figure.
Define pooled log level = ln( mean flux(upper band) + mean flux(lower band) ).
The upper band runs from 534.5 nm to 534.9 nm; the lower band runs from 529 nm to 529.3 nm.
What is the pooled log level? 0.89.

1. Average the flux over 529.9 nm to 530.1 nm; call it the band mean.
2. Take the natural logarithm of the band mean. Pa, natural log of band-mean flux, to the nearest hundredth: 0.21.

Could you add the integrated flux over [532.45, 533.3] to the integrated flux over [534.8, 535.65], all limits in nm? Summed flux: 2.1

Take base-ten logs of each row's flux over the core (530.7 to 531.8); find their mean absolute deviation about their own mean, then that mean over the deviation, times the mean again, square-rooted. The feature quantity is 0.29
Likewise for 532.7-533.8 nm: 0.37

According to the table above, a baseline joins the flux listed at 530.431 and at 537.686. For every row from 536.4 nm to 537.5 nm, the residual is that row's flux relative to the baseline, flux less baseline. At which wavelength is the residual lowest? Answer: 536.696 nm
